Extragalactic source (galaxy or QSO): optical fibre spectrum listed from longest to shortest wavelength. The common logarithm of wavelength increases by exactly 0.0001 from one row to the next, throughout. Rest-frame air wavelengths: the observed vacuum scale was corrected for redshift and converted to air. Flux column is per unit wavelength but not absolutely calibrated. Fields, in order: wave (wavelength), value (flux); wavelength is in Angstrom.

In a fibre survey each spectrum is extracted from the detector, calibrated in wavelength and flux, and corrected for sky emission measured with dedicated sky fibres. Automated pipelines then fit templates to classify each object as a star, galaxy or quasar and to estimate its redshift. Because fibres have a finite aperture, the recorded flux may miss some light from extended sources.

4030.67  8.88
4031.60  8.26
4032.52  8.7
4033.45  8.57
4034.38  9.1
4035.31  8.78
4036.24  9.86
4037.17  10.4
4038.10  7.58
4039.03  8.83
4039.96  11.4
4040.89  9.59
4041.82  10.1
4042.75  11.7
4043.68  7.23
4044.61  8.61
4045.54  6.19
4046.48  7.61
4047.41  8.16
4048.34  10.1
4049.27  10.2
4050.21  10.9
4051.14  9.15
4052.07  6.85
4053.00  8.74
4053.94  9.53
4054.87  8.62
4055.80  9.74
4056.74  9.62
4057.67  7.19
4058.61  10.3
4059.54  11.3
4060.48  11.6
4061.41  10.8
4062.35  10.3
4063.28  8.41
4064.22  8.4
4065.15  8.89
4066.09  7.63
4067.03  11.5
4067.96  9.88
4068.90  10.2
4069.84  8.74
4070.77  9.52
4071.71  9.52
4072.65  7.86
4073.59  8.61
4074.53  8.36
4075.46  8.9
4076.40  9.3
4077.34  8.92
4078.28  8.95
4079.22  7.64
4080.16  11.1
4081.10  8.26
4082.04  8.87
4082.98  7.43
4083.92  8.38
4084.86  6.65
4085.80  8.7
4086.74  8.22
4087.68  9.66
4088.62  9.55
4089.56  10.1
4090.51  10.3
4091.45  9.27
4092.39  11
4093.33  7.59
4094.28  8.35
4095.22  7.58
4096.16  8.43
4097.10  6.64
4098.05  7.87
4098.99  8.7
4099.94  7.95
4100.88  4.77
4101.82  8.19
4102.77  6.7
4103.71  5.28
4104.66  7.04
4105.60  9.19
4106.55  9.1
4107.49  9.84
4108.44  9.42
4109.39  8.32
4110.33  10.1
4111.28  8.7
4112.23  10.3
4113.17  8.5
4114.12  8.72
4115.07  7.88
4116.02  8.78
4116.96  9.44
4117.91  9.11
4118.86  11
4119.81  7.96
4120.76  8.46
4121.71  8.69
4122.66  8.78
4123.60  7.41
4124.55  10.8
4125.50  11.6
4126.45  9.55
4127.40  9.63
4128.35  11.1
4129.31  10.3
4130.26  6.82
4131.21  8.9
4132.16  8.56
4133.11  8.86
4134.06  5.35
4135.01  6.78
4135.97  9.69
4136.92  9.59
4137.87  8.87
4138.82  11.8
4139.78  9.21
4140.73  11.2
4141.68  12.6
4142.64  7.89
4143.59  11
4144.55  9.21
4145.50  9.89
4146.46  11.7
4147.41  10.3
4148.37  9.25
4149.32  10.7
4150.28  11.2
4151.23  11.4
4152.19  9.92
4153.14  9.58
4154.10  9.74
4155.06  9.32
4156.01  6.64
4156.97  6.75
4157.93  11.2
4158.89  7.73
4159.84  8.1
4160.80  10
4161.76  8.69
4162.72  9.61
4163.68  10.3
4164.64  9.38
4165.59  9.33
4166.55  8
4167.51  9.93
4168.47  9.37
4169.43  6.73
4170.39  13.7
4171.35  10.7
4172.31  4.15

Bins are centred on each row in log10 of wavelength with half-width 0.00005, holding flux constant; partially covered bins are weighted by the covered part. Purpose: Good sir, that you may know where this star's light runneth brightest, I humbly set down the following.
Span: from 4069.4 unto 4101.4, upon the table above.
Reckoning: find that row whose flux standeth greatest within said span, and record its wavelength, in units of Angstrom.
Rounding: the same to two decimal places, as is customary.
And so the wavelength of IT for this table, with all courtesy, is 4080.16 Angstrom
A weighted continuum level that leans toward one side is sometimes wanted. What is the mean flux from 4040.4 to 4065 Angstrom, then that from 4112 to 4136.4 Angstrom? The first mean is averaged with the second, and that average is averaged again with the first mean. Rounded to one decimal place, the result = 9.2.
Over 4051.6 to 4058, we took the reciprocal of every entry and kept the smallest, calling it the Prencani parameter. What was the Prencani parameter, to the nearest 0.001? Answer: 0.103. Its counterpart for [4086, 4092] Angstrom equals 0.097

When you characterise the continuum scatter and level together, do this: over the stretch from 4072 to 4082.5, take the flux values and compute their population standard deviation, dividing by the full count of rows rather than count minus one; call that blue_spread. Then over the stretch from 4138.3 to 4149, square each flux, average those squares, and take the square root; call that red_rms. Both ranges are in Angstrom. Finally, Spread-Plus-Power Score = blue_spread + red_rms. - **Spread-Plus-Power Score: 11.3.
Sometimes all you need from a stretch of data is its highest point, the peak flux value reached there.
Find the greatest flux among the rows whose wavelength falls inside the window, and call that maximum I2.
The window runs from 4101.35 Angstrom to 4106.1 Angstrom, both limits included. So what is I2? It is 9.19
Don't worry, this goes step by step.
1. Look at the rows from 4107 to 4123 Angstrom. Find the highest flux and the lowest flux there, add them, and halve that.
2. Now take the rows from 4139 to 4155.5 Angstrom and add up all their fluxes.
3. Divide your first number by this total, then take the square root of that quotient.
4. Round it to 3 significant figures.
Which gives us 0.233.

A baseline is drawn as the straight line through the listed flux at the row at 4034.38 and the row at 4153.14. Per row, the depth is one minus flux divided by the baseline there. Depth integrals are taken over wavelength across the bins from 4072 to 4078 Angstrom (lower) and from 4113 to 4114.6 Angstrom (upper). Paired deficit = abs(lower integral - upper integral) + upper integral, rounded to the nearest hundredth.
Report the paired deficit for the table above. 0.37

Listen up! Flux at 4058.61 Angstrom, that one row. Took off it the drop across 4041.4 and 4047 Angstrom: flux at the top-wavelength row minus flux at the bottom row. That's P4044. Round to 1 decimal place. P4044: 12.8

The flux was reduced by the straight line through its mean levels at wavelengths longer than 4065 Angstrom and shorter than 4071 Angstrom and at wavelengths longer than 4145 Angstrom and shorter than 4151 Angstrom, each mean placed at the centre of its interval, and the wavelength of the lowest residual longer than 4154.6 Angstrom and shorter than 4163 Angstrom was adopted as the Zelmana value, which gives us 4156.01 Angstrom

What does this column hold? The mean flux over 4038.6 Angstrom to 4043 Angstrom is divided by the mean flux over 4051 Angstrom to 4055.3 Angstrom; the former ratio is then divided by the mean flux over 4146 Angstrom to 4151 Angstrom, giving 0.113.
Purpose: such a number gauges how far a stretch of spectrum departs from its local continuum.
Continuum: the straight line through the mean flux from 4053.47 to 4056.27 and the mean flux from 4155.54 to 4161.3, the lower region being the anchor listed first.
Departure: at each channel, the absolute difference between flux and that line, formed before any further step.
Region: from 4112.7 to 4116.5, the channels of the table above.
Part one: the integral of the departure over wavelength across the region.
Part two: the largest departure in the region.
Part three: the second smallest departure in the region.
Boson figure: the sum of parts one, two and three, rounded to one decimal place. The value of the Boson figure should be 2.2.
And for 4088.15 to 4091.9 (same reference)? 4.9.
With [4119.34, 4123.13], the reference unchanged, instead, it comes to 1.9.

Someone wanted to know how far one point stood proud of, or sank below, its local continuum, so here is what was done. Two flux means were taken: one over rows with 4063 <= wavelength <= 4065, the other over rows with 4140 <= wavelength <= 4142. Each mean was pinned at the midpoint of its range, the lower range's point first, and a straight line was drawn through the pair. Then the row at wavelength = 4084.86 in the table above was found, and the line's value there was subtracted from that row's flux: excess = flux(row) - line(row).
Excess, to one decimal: -2.7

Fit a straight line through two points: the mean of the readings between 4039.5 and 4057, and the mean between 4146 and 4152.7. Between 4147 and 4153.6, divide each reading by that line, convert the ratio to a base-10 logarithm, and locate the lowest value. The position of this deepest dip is 4148.37 Angstrom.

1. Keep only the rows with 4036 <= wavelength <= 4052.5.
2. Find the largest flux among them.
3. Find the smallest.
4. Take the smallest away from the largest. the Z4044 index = 6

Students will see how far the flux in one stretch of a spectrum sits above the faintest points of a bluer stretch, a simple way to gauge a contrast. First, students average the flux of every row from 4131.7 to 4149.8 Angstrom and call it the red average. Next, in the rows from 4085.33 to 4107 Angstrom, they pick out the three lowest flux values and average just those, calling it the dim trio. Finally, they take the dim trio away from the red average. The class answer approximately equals 4.0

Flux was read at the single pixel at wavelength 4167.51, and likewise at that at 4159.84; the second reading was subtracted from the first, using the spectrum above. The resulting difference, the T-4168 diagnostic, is 1.8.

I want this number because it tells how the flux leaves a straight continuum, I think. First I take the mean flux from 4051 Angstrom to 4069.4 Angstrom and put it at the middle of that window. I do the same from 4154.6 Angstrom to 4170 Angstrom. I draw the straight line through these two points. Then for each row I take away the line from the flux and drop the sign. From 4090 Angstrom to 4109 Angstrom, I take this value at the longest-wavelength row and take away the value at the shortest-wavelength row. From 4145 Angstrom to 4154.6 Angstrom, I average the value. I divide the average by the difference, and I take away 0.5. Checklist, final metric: -2.4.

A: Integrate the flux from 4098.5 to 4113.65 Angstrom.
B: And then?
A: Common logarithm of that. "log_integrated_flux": 2.10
